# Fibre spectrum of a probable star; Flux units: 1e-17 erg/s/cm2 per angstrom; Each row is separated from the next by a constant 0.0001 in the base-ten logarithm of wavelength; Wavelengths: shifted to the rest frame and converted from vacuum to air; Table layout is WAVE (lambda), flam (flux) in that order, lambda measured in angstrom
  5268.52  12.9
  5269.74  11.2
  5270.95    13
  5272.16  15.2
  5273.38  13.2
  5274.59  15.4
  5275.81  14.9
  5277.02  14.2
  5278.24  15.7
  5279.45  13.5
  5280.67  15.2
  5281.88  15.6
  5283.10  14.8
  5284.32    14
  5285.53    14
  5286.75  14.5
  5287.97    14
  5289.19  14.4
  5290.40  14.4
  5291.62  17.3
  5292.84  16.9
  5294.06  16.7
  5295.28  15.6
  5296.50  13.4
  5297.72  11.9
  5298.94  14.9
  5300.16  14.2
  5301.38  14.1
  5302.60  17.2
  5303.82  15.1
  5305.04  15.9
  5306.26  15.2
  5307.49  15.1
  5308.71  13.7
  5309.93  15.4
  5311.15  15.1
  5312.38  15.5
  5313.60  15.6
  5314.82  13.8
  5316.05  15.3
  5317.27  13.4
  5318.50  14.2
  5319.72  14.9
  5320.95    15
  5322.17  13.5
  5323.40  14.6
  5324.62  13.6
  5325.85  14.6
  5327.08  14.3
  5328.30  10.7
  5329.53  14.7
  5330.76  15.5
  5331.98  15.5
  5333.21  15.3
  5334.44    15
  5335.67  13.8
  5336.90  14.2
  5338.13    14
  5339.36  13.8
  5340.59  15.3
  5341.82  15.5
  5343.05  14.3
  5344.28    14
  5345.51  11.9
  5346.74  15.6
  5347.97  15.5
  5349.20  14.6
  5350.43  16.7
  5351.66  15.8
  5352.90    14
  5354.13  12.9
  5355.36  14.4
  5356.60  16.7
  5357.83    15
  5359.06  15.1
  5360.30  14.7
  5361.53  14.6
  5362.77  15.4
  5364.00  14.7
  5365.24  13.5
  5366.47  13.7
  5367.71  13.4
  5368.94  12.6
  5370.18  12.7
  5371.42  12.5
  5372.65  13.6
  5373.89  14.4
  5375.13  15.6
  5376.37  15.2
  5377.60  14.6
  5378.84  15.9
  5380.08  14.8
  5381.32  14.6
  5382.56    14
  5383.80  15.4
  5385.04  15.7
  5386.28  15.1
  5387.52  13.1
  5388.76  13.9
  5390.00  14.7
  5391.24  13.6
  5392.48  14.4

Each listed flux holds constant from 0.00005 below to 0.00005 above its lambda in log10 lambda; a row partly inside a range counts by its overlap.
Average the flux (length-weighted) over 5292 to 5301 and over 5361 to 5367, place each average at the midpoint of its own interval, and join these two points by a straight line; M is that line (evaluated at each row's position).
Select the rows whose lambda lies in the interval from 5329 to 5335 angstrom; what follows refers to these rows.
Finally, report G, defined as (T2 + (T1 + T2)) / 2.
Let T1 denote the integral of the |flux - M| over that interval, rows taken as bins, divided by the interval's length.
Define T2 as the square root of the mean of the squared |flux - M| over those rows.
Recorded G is 1.0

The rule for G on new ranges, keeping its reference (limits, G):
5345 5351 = 2.4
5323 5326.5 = 0.8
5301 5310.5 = 1.5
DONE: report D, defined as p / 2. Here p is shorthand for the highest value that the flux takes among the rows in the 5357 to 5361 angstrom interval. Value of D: 7.55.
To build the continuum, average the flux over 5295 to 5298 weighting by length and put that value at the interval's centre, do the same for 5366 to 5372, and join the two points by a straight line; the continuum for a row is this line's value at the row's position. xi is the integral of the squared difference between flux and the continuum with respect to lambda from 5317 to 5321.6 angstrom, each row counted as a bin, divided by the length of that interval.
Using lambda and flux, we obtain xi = 1.5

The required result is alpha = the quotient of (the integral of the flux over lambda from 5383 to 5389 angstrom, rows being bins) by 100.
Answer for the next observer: 0.88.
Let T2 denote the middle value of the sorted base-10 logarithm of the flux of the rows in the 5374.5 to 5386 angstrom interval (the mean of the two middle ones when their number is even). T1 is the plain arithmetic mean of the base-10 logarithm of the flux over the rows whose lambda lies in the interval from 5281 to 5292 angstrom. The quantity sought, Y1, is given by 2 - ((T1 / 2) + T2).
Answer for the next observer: 0.234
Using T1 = 1.17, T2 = 1.182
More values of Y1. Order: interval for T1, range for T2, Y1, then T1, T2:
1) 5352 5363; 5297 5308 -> 0.237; 1.17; 1.179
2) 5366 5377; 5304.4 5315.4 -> 0.250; 1.14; 1.182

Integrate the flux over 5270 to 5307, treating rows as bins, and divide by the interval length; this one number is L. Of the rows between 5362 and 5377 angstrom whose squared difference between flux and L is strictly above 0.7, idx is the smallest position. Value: 5365.24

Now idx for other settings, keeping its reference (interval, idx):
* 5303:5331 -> 5305.04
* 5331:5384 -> 5335.67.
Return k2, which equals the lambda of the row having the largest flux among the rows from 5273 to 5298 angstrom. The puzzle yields 5291.62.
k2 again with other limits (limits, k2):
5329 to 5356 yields 5350.43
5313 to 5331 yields 5313.60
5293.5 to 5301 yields 5294.06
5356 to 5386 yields 5356.60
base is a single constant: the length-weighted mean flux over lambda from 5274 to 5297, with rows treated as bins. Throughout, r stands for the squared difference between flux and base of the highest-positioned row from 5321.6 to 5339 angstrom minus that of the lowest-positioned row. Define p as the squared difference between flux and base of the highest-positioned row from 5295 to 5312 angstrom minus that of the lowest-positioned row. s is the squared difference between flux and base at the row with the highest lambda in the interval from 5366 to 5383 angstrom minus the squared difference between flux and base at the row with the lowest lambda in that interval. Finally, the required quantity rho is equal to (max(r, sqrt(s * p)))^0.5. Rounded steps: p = -0.37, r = -1.2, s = -0.7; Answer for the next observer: 0.7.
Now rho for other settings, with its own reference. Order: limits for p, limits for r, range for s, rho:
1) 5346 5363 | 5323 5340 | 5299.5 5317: 1.1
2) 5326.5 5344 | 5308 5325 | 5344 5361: 0.5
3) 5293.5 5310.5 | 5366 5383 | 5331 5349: 0.0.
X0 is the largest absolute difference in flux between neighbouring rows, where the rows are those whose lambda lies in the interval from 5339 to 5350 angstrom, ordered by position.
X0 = 3.7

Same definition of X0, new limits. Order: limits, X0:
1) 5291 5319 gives 3.1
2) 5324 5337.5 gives 4.0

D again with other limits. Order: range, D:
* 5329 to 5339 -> 7.75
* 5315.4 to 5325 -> 7.65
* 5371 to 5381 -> 7.95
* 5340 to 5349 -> 7.80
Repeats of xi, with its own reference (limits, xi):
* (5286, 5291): 0.4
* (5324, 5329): 2.4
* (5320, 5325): 1.2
